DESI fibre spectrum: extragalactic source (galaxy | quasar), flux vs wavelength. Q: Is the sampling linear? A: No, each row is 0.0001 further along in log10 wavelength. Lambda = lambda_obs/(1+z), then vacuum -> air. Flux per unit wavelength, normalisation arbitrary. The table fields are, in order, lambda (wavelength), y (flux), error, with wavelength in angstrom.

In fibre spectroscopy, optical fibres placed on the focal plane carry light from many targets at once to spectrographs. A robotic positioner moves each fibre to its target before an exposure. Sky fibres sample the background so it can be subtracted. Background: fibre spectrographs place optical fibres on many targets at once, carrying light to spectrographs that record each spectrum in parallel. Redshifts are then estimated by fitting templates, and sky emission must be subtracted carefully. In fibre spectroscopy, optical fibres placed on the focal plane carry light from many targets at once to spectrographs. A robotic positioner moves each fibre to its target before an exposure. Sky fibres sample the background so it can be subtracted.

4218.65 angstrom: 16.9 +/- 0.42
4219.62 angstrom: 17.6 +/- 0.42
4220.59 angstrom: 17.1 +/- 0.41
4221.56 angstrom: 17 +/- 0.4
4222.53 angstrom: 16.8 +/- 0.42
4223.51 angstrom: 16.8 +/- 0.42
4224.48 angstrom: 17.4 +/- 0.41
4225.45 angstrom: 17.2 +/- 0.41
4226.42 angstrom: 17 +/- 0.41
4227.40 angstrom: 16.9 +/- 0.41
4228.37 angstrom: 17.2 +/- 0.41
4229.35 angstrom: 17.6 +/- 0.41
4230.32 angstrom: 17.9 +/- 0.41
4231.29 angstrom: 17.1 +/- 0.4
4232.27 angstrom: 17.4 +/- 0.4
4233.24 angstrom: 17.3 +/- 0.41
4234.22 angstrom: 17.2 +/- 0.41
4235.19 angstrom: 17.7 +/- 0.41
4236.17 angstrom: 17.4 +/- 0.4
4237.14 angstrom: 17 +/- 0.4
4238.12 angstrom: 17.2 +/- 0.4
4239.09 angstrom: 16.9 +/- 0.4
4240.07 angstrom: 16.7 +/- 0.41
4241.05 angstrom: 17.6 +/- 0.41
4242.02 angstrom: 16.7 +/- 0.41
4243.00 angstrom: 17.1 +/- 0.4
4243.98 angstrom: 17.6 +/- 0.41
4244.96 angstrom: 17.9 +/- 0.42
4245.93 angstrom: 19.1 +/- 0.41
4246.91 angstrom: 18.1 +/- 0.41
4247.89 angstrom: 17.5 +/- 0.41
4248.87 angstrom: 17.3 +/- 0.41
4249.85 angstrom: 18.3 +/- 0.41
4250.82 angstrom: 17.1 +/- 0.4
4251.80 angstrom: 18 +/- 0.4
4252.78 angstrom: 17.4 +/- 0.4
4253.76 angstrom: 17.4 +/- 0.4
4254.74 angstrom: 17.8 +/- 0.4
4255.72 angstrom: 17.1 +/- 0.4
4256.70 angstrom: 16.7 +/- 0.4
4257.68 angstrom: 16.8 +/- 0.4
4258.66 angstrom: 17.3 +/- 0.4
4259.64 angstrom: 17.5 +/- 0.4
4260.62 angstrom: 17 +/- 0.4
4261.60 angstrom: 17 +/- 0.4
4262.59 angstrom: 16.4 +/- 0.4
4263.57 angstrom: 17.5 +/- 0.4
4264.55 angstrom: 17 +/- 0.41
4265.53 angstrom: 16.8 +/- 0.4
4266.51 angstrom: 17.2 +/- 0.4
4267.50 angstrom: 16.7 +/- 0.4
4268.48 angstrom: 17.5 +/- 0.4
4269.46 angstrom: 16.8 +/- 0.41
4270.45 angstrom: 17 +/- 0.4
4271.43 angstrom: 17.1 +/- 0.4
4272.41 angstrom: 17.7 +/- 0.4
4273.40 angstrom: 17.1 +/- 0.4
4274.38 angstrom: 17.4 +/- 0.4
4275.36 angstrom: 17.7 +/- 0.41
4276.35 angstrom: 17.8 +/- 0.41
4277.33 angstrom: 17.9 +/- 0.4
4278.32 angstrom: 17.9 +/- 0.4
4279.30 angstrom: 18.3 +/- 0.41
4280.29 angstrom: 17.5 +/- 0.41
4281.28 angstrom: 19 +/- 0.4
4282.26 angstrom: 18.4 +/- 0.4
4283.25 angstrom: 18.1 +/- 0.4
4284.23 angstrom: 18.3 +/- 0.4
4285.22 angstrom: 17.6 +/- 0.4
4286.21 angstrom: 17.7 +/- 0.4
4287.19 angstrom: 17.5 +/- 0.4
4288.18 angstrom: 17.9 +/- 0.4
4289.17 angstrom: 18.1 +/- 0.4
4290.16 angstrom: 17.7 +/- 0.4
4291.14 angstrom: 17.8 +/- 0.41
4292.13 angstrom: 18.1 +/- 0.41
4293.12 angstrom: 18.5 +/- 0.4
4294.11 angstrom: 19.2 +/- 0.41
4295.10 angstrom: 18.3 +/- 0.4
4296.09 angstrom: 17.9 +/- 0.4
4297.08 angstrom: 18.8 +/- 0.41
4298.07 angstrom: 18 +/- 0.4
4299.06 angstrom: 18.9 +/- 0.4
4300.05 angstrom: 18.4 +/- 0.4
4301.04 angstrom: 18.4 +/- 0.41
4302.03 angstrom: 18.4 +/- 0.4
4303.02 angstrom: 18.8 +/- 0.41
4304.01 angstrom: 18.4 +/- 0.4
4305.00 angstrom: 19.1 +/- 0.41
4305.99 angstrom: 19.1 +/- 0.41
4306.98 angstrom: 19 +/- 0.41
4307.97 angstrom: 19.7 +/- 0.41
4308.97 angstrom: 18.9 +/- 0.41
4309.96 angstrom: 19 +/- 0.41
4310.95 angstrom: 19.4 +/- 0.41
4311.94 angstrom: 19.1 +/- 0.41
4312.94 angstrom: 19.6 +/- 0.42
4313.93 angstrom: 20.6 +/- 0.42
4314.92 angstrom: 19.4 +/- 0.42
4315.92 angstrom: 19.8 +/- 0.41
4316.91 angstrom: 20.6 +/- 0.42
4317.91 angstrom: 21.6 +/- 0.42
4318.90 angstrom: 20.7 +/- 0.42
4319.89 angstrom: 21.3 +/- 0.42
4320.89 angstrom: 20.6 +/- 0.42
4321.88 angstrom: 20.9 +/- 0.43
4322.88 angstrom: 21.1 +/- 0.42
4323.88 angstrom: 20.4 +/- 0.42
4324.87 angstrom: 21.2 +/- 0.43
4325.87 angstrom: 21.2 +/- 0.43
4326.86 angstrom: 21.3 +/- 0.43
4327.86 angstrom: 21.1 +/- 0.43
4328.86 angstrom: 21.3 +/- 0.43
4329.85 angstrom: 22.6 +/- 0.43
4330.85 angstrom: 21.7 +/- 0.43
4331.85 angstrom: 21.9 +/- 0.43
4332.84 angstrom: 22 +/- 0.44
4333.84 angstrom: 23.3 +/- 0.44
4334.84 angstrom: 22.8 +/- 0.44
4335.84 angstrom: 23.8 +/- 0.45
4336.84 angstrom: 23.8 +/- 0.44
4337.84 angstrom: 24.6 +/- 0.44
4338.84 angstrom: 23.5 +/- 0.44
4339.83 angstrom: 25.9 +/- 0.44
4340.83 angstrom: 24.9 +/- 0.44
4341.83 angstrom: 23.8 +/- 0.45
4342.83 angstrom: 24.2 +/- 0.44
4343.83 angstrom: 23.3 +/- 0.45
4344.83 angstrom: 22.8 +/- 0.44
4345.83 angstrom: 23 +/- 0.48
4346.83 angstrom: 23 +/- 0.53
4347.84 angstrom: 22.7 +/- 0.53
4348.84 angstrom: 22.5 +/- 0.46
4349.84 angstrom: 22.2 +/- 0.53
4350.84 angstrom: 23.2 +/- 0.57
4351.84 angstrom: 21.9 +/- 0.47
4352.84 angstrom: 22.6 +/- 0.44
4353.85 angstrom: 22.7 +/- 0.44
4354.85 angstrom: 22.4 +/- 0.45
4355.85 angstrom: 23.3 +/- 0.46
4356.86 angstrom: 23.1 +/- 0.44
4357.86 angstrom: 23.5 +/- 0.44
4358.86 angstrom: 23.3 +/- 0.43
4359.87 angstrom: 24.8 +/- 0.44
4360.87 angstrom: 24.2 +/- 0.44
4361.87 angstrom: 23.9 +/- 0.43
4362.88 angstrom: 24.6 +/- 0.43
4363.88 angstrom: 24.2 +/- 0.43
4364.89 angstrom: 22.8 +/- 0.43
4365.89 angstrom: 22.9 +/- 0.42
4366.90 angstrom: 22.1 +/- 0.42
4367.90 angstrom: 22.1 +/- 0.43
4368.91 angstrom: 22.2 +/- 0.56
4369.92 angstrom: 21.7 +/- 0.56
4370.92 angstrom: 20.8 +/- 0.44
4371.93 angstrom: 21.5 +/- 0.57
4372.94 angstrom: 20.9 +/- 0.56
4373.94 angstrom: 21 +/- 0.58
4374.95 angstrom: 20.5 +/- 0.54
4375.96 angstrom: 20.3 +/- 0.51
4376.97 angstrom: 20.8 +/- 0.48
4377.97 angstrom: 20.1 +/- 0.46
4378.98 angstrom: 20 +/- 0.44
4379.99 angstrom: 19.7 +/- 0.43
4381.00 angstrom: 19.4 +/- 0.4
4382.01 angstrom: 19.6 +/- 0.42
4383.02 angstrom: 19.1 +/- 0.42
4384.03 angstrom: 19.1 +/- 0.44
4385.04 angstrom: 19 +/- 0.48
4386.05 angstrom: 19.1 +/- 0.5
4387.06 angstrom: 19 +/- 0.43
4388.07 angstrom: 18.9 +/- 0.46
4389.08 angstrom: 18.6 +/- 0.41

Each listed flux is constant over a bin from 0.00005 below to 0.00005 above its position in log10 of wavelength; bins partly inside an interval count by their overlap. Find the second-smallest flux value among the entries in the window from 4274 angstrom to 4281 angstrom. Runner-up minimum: 17.5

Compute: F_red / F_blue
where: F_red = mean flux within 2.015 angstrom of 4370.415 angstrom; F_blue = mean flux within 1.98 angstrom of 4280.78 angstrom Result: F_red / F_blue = 1.18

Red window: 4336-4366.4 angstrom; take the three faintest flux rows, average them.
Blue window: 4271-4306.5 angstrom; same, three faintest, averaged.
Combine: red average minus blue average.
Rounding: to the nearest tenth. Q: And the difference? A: 5.0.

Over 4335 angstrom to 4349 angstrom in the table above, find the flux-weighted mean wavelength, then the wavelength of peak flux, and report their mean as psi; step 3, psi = 4341.0 angstrom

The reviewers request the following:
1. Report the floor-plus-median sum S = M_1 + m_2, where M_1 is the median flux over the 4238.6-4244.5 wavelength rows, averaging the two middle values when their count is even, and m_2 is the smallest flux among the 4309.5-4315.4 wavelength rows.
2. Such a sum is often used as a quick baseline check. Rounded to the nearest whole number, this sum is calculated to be 36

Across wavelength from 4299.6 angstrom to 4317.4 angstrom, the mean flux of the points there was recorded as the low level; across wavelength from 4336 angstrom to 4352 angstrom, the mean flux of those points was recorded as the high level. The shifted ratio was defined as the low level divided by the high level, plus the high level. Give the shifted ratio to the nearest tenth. 24.3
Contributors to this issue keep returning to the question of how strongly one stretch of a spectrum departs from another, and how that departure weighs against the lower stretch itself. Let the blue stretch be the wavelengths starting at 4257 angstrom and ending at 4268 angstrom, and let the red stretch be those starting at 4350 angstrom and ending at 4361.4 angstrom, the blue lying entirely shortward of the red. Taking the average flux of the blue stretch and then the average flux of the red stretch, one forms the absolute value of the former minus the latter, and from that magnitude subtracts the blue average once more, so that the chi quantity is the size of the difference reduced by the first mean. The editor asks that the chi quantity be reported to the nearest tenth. -10.9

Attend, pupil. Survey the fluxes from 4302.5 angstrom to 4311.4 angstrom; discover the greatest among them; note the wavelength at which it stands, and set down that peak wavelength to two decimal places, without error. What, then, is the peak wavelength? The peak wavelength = 4307.97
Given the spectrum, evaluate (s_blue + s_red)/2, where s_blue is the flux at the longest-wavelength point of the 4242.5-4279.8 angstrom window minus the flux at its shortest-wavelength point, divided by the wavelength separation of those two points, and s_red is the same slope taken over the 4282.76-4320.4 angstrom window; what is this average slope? 0.060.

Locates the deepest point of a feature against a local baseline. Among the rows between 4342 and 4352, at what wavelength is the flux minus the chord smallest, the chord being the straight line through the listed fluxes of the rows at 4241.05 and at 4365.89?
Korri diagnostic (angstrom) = 4351.84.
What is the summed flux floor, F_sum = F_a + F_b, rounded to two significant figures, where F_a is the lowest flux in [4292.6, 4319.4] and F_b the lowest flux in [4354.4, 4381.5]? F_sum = 37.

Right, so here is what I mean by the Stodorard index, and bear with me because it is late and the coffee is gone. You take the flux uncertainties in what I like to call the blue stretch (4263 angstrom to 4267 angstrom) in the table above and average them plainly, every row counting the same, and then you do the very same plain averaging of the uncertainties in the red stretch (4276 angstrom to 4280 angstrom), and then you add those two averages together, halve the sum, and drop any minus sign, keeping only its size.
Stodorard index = 0.404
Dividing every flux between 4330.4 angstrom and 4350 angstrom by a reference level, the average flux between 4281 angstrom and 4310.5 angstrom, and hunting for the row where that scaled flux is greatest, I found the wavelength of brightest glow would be 4339.83 angstrom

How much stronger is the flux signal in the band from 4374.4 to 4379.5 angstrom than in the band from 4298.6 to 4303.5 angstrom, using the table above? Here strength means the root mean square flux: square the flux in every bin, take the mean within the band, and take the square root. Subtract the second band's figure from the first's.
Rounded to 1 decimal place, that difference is 1.8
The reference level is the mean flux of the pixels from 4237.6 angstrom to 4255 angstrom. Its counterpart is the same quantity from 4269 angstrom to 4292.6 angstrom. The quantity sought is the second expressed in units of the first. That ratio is 1.01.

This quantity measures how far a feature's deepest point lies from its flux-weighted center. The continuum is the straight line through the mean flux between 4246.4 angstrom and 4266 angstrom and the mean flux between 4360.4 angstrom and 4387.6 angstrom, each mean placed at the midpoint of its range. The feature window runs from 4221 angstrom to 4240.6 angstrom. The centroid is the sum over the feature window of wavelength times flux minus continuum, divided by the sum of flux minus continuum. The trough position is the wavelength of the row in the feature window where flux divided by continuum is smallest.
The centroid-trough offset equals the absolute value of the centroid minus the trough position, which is 10.5 angstrom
